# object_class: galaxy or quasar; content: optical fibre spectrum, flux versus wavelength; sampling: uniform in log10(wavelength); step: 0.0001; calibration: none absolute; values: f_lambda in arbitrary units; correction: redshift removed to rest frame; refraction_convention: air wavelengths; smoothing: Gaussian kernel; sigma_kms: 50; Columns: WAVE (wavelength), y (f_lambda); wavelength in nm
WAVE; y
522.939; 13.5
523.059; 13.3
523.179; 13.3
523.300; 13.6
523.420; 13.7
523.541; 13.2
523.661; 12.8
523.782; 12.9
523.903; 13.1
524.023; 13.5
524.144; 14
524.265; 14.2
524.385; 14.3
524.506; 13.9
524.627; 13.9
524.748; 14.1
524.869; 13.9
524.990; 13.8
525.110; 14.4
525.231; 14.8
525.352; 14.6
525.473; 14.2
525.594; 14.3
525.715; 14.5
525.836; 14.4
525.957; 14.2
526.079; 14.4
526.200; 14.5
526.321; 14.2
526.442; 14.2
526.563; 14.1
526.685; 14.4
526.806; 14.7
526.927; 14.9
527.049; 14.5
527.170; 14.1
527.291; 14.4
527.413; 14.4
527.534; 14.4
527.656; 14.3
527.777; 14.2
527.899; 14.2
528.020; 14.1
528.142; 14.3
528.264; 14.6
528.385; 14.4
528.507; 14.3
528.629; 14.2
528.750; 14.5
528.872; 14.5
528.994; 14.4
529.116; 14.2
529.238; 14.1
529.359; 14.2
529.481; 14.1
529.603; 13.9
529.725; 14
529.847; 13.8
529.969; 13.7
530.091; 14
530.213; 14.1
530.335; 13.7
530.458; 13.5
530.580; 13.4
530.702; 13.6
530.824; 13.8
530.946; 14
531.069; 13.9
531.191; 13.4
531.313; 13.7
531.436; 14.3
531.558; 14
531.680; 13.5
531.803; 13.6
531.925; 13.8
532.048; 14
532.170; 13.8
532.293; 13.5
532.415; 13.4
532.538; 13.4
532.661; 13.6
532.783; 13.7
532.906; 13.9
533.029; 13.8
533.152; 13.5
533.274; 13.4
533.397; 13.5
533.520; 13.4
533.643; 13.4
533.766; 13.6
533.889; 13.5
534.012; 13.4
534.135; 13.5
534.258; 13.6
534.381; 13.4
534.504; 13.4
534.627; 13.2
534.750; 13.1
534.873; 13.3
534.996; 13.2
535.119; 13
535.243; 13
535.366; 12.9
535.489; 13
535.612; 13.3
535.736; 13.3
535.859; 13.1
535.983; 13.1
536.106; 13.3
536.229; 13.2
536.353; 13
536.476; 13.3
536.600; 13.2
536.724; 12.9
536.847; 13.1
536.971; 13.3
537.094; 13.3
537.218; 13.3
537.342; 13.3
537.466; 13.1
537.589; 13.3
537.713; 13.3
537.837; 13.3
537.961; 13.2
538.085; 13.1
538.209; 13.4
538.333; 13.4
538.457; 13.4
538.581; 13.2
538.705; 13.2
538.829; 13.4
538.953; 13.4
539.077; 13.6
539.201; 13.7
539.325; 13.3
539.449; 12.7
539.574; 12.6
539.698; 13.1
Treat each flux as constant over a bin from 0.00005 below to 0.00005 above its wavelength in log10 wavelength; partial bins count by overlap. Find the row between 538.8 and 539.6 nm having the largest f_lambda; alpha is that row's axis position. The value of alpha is 539.201 nm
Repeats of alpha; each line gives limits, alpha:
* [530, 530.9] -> 530.213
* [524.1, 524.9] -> 524.385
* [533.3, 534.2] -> 533.766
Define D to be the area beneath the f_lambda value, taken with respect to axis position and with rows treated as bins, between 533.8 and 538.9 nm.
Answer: 68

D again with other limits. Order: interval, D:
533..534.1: 15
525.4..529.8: 63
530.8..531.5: 10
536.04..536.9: 11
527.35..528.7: 19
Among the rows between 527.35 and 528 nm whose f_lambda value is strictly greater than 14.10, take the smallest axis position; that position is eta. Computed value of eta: 527.413 nm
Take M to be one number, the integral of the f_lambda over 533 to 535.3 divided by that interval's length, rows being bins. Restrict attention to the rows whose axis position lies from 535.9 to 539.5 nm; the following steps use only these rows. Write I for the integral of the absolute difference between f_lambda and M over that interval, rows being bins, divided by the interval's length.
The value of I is 0.168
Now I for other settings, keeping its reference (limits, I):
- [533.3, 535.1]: 0.123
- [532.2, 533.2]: 0.235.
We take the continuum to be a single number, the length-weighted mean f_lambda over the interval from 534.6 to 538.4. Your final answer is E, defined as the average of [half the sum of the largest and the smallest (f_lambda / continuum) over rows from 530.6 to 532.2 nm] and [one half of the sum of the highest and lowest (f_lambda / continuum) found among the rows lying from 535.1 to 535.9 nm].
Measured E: 1.02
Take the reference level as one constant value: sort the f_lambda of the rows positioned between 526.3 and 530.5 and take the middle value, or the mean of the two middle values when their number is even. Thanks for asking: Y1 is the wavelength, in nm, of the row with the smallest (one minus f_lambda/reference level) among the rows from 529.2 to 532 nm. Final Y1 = 531.436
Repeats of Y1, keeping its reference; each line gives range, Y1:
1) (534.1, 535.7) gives 534.258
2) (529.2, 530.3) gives 529.359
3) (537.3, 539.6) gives 539.201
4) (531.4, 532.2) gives 531.436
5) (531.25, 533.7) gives 531.436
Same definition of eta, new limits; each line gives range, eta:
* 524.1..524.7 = 524.265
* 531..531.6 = 531.436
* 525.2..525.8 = 525.231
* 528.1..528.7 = 528.142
